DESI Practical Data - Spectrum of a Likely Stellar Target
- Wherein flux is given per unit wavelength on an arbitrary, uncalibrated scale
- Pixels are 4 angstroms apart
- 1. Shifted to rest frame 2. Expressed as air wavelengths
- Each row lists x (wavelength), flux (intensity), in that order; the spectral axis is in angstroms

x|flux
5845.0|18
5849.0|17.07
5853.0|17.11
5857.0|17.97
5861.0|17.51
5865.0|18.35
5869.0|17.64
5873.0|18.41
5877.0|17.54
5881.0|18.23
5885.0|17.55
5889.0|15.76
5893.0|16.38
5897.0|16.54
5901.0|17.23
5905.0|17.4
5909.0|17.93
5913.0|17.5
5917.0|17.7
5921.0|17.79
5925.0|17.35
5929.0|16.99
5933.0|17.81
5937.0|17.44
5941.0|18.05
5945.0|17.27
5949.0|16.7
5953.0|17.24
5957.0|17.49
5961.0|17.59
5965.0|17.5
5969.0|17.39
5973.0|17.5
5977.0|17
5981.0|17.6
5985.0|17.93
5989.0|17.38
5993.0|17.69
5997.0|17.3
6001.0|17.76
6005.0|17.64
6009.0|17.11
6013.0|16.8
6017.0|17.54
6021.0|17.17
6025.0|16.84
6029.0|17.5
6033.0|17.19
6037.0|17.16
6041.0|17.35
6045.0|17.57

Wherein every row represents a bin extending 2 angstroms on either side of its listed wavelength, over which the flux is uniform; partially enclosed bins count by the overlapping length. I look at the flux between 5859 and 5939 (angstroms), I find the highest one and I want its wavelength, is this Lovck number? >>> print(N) 5873.0 angstroms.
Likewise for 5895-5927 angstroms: 5909.0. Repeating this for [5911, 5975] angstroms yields 5941.0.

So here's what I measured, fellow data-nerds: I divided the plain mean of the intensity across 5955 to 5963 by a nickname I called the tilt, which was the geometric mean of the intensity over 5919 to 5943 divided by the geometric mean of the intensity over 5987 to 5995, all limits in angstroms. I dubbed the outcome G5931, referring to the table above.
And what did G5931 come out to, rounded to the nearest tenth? 17.5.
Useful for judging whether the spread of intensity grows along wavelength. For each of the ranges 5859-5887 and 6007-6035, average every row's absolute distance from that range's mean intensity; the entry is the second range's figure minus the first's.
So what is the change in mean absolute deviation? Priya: -0.16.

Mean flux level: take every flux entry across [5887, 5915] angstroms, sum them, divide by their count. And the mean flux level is 17.0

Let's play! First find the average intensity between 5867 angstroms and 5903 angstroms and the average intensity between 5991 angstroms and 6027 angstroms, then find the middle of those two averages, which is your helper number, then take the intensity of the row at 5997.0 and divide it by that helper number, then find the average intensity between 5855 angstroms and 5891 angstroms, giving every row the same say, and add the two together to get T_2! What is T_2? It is 18.7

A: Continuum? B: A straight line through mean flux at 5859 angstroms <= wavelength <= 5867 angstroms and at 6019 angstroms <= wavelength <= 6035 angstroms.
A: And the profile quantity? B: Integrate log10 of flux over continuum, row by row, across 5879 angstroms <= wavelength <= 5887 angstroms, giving 0.01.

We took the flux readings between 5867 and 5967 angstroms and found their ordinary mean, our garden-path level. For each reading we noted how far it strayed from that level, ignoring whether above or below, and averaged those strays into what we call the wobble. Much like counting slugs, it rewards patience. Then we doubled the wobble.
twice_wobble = 0.82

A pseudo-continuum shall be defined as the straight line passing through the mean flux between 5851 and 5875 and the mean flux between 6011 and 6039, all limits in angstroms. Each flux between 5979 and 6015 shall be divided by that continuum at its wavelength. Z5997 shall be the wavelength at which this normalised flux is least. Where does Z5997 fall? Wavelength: 6013.0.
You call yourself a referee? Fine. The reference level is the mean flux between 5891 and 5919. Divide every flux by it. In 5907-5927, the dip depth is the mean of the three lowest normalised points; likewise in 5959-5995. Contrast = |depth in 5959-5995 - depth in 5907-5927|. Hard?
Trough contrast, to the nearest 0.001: 0.015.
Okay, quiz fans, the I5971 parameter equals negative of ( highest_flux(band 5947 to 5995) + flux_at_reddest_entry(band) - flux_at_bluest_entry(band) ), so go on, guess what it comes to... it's -18.92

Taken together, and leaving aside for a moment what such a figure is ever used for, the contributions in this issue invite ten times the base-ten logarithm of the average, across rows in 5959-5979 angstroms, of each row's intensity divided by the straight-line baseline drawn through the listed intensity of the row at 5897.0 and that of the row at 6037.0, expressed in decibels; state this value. 0.136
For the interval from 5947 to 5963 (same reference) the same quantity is 0.117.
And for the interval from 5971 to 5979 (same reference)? 0.093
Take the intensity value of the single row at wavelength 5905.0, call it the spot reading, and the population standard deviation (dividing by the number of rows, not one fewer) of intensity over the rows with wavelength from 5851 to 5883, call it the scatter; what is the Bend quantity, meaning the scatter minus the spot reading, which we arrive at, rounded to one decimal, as -17.0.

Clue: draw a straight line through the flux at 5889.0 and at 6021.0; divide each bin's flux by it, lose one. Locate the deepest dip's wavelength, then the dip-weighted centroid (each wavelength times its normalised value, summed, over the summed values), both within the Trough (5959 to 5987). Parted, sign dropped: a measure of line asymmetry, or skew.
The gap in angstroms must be 4.3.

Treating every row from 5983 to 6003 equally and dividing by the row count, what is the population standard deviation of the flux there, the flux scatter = 0.24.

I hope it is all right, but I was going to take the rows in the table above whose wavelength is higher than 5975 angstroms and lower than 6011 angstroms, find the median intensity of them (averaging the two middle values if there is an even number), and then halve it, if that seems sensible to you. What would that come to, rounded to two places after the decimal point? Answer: 8.80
